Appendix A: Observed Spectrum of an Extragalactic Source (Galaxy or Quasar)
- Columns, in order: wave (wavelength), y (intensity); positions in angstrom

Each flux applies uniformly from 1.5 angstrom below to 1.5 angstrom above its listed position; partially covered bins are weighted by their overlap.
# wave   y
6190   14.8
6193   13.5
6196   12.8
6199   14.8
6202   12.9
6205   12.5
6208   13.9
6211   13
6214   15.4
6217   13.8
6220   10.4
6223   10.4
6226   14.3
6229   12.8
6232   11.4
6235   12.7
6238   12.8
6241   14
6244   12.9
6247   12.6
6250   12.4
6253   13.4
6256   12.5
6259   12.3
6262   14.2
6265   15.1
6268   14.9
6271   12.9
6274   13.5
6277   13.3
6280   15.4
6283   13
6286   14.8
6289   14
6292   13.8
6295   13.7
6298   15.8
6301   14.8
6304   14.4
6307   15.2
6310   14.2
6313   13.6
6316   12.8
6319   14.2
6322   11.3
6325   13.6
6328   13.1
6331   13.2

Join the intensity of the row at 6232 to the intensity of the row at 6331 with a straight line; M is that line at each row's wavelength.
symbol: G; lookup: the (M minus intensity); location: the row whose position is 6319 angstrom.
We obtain -1.2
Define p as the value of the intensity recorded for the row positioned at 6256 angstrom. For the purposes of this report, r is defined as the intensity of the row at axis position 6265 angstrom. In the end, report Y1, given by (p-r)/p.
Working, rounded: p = 12.5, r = 15.1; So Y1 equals -0.2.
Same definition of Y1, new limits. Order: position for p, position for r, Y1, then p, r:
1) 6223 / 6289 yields -0.3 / 10.4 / 14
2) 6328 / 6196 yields 0.0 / 13.1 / 12.8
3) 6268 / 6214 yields 0.0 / 14.9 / 15.4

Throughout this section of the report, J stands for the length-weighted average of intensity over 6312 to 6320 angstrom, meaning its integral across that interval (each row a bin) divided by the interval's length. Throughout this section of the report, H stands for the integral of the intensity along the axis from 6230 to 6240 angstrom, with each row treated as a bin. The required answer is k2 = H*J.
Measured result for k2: 1674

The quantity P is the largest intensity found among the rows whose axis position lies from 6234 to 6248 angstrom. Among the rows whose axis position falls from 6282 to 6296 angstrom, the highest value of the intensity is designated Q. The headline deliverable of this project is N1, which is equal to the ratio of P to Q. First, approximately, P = 14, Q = 14.8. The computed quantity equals 0.95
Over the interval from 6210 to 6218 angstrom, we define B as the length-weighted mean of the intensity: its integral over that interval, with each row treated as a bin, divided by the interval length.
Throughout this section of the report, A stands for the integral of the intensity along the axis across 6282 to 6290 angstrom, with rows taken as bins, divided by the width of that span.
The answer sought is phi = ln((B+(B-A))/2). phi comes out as 1.97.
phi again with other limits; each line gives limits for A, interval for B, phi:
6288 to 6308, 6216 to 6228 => 1.59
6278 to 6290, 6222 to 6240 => 1.68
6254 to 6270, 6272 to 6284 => 1.93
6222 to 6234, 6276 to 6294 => 2.07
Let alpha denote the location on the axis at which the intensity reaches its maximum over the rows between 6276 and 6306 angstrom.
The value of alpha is 6298 angstrom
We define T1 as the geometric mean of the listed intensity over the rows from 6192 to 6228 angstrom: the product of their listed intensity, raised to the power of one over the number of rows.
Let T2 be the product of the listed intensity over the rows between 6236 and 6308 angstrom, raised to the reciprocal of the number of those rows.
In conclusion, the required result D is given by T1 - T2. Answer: -0.7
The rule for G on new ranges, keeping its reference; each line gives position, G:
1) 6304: -1.7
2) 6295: -1.2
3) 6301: -2.1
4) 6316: 0.1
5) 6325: -0.5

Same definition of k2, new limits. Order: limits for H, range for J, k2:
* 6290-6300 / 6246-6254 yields 1843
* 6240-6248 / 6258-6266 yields 1461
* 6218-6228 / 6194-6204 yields 1595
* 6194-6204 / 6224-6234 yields 1709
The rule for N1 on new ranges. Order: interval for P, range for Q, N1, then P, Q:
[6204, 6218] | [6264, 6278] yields 1.02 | 15.4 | 15.1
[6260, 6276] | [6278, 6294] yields 0.98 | 15.1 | 15.4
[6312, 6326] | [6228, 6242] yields 1.01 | 14.2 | 14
